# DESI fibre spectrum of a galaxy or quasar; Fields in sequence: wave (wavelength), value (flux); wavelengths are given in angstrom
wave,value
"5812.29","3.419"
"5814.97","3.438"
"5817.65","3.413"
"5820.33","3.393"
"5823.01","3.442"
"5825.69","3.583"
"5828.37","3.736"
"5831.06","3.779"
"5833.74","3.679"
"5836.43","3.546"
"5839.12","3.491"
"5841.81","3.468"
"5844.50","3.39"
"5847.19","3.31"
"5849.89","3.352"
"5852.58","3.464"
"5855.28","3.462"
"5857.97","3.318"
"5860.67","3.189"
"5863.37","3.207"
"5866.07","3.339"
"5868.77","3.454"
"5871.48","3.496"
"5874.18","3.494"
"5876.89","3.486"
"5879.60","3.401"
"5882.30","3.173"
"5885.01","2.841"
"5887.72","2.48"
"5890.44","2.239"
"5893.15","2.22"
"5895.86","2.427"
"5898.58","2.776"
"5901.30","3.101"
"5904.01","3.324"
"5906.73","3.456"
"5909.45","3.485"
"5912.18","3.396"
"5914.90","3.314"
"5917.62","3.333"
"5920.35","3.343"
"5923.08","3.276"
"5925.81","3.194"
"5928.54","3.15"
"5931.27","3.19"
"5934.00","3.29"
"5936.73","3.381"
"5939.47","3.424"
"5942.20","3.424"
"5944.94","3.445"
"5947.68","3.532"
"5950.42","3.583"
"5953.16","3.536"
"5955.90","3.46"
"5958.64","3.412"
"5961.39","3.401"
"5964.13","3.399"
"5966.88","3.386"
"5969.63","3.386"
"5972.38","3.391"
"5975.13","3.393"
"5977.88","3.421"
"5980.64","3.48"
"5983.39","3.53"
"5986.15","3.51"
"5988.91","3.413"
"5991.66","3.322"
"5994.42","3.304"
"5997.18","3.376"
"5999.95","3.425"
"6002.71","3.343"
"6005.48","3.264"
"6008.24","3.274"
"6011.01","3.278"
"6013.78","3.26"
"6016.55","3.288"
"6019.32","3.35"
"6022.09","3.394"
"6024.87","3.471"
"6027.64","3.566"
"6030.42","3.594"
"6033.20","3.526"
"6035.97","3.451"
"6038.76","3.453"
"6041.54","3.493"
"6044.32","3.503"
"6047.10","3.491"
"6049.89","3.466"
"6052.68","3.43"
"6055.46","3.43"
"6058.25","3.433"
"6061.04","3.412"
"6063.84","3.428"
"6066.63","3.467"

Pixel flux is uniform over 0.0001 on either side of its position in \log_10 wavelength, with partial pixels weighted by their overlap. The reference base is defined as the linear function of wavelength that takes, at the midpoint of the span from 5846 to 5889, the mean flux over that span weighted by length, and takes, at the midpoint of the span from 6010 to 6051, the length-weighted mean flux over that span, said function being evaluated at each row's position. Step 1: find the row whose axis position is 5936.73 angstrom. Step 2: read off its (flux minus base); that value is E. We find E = 0.03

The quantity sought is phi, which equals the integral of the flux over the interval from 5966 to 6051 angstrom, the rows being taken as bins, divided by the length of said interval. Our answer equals 3.41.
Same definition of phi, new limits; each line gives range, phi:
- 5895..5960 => 3.31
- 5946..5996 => 3.44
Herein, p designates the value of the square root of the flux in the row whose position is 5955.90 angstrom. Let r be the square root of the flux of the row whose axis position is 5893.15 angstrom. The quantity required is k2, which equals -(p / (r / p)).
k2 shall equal -2.32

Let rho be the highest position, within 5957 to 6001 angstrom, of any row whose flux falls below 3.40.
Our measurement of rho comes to 5997.18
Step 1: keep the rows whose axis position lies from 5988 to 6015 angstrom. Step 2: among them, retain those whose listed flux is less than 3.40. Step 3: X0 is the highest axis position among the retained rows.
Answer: 6013.78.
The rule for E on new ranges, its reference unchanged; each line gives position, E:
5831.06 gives 0.53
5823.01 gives 0.21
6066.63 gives -0.01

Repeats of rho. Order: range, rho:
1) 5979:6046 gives 6022.09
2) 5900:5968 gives 5966.88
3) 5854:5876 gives 5866.07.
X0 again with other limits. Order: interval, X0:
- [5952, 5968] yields 5966.88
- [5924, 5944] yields 5936.73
